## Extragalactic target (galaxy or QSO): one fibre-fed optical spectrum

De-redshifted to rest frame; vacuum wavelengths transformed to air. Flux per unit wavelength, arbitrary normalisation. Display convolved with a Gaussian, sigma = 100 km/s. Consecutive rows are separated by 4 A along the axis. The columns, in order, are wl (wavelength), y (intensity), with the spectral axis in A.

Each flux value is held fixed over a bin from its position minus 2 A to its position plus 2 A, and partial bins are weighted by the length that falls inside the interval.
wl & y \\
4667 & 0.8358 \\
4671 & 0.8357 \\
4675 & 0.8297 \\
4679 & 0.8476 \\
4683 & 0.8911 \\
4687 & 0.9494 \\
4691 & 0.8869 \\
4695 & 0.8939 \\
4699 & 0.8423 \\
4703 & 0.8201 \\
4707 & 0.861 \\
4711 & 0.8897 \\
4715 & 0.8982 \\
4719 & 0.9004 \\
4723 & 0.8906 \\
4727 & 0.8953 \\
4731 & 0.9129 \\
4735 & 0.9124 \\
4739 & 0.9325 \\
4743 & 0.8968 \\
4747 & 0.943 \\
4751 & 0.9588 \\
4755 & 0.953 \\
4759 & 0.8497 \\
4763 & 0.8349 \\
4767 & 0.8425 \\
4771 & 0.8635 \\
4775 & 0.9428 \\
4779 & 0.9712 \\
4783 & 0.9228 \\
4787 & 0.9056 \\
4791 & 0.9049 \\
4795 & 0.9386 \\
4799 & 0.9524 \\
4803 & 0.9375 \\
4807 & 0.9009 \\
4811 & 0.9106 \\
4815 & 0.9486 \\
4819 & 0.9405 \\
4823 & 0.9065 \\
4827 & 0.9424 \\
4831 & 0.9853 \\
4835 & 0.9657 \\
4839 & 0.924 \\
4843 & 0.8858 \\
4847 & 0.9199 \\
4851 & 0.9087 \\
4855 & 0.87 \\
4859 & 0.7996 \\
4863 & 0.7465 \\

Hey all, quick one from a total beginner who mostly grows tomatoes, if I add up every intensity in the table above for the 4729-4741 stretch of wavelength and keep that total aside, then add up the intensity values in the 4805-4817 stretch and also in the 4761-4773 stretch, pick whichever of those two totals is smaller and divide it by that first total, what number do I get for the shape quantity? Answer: 0.92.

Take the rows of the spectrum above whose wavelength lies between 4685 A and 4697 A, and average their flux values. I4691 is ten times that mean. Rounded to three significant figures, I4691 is 9.10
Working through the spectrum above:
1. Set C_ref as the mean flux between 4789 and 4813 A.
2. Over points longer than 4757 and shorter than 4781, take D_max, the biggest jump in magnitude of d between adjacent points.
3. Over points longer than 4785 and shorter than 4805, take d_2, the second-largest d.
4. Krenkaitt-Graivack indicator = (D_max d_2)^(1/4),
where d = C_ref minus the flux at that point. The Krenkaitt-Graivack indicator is 0.196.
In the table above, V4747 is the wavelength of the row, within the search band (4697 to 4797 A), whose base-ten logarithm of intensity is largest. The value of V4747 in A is 4779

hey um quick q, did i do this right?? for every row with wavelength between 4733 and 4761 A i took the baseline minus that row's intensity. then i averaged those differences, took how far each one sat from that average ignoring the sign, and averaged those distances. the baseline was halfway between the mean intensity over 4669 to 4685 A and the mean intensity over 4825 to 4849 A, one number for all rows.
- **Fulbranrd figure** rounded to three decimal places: 0.030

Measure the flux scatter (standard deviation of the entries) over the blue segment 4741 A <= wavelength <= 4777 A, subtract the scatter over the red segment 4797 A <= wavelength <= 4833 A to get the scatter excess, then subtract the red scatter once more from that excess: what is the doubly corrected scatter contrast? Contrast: 0.00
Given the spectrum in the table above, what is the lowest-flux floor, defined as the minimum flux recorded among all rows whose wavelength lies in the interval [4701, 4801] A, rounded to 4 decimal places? 0.8201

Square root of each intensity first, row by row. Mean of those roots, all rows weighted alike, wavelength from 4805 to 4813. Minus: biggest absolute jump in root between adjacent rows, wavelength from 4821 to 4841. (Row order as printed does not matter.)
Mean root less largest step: 0.930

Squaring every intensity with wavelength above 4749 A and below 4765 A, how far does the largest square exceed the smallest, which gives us 0.22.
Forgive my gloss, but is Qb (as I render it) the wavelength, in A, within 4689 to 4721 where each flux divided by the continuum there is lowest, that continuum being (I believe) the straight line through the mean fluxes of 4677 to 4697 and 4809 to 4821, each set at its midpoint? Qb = 4703 A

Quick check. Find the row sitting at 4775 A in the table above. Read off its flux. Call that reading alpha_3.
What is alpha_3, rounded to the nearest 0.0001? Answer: 0.9428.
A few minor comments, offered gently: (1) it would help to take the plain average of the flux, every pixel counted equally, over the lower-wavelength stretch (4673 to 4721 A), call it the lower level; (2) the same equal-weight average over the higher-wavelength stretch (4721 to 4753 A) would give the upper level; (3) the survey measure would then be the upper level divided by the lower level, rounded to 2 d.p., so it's 1.05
